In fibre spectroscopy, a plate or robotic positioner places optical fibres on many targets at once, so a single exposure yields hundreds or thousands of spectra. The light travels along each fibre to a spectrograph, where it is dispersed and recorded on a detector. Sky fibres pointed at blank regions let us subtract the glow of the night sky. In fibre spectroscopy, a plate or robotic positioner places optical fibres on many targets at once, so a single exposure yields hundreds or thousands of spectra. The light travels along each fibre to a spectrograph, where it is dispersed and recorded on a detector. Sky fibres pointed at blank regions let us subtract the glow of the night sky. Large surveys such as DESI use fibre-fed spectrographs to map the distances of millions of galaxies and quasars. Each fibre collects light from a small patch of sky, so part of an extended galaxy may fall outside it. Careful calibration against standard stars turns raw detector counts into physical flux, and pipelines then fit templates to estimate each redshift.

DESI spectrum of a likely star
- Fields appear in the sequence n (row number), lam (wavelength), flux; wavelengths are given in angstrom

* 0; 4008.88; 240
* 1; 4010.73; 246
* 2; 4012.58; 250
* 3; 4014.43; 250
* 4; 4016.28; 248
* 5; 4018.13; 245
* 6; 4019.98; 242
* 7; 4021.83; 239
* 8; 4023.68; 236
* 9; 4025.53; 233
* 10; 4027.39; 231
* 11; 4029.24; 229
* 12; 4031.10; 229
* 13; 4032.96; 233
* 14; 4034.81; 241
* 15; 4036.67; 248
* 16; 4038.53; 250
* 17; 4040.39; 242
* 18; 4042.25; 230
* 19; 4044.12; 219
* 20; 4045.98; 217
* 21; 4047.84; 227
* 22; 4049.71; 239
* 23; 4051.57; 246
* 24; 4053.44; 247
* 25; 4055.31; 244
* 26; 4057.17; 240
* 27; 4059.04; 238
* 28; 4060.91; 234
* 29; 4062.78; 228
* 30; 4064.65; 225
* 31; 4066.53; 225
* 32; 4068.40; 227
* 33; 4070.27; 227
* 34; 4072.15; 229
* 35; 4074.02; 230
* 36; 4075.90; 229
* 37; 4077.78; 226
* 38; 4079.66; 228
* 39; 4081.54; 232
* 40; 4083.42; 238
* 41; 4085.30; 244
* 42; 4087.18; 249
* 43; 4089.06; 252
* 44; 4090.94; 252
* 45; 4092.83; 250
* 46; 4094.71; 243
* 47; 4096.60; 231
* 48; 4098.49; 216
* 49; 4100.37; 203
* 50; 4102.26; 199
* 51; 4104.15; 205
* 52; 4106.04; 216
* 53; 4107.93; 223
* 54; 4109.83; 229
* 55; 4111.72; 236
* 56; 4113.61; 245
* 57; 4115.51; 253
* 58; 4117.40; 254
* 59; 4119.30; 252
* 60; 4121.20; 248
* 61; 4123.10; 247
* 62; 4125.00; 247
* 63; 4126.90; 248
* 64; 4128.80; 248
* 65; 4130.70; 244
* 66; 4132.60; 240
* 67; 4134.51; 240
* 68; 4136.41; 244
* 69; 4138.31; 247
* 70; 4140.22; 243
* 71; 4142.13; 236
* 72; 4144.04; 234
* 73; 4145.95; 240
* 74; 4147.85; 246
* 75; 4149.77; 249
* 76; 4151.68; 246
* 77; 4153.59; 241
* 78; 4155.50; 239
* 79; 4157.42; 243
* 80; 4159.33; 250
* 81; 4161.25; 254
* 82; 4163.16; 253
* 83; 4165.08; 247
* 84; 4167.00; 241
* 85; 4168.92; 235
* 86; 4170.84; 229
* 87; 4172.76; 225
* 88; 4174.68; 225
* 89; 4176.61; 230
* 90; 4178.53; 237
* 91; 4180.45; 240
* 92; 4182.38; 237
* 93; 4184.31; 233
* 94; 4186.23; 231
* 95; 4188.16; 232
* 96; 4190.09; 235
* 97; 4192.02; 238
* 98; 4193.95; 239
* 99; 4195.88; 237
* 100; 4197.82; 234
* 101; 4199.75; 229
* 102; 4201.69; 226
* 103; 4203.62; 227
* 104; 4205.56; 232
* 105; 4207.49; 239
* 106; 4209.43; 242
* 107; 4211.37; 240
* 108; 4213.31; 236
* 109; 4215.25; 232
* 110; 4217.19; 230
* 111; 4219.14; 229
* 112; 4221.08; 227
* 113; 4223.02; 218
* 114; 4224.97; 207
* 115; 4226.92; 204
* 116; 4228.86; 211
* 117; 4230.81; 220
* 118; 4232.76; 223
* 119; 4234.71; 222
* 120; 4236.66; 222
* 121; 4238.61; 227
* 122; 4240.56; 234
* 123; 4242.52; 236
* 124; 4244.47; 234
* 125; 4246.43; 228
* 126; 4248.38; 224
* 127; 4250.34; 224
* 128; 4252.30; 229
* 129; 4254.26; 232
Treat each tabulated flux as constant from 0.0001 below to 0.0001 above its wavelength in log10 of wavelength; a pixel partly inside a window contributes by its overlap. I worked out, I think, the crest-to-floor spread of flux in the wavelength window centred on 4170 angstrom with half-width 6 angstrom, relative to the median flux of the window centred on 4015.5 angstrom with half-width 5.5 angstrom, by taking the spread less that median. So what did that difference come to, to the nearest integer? -225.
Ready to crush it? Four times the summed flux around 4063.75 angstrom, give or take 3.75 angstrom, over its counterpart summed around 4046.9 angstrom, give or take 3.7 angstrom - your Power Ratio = 4.04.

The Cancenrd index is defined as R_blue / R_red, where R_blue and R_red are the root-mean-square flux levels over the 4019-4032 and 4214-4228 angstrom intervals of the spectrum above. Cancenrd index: 1.06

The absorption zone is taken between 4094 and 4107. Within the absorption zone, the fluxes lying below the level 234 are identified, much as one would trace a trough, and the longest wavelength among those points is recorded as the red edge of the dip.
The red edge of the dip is 4106.04 angstrom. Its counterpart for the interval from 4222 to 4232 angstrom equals 4230.81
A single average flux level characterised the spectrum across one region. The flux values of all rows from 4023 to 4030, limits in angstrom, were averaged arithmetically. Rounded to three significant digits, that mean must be 232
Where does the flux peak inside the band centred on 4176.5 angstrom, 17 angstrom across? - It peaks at 4180.45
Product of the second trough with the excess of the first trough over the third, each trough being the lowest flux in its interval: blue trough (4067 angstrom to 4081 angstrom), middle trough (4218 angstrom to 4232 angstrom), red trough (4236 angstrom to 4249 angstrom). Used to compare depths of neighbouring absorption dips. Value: 816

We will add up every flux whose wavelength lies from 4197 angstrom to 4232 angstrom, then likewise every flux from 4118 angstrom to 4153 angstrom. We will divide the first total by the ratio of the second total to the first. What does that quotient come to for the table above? 3790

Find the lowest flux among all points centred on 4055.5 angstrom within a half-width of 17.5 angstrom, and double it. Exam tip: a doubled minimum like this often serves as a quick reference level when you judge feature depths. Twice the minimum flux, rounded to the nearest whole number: 434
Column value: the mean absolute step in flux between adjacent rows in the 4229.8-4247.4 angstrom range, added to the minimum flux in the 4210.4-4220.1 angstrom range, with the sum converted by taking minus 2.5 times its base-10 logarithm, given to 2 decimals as -5.91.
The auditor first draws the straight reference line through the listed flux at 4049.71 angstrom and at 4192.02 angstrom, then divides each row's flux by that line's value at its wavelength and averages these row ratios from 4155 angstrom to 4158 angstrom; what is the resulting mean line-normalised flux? 1.01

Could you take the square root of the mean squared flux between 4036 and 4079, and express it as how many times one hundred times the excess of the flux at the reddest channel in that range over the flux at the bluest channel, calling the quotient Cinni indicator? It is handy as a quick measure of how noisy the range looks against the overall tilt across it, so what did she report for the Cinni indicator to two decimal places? -0.11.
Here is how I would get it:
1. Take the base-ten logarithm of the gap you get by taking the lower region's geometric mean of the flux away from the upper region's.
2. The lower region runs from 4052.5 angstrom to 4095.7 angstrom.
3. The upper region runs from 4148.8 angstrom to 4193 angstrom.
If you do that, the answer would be 0.37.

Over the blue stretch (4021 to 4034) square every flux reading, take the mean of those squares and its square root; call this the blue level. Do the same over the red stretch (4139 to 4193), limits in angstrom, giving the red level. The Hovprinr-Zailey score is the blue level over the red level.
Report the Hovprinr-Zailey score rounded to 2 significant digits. 0.97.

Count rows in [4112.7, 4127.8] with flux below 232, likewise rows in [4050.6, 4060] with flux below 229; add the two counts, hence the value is 0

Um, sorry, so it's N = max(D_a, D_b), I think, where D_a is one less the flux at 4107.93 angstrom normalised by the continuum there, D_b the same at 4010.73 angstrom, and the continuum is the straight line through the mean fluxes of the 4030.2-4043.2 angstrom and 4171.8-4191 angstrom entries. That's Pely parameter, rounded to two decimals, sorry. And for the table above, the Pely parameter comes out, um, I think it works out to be 0.05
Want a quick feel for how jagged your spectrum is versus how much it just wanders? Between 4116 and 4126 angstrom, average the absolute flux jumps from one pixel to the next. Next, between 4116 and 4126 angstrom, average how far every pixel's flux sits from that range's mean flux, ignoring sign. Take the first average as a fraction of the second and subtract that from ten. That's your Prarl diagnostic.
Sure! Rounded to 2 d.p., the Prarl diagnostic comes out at 9.36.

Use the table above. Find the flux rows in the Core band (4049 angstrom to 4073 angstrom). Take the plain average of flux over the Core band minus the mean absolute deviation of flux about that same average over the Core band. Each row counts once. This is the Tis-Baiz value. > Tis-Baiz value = 227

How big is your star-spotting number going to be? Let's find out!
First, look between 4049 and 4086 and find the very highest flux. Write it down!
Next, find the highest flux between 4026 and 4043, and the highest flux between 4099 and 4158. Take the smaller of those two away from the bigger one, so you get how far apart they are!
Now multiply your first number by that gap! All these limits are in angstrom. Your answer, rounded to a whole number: 988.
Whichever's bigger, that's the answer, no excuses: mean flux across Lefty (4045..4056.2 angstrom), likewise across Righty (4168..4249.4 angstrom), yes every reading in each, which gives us 237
